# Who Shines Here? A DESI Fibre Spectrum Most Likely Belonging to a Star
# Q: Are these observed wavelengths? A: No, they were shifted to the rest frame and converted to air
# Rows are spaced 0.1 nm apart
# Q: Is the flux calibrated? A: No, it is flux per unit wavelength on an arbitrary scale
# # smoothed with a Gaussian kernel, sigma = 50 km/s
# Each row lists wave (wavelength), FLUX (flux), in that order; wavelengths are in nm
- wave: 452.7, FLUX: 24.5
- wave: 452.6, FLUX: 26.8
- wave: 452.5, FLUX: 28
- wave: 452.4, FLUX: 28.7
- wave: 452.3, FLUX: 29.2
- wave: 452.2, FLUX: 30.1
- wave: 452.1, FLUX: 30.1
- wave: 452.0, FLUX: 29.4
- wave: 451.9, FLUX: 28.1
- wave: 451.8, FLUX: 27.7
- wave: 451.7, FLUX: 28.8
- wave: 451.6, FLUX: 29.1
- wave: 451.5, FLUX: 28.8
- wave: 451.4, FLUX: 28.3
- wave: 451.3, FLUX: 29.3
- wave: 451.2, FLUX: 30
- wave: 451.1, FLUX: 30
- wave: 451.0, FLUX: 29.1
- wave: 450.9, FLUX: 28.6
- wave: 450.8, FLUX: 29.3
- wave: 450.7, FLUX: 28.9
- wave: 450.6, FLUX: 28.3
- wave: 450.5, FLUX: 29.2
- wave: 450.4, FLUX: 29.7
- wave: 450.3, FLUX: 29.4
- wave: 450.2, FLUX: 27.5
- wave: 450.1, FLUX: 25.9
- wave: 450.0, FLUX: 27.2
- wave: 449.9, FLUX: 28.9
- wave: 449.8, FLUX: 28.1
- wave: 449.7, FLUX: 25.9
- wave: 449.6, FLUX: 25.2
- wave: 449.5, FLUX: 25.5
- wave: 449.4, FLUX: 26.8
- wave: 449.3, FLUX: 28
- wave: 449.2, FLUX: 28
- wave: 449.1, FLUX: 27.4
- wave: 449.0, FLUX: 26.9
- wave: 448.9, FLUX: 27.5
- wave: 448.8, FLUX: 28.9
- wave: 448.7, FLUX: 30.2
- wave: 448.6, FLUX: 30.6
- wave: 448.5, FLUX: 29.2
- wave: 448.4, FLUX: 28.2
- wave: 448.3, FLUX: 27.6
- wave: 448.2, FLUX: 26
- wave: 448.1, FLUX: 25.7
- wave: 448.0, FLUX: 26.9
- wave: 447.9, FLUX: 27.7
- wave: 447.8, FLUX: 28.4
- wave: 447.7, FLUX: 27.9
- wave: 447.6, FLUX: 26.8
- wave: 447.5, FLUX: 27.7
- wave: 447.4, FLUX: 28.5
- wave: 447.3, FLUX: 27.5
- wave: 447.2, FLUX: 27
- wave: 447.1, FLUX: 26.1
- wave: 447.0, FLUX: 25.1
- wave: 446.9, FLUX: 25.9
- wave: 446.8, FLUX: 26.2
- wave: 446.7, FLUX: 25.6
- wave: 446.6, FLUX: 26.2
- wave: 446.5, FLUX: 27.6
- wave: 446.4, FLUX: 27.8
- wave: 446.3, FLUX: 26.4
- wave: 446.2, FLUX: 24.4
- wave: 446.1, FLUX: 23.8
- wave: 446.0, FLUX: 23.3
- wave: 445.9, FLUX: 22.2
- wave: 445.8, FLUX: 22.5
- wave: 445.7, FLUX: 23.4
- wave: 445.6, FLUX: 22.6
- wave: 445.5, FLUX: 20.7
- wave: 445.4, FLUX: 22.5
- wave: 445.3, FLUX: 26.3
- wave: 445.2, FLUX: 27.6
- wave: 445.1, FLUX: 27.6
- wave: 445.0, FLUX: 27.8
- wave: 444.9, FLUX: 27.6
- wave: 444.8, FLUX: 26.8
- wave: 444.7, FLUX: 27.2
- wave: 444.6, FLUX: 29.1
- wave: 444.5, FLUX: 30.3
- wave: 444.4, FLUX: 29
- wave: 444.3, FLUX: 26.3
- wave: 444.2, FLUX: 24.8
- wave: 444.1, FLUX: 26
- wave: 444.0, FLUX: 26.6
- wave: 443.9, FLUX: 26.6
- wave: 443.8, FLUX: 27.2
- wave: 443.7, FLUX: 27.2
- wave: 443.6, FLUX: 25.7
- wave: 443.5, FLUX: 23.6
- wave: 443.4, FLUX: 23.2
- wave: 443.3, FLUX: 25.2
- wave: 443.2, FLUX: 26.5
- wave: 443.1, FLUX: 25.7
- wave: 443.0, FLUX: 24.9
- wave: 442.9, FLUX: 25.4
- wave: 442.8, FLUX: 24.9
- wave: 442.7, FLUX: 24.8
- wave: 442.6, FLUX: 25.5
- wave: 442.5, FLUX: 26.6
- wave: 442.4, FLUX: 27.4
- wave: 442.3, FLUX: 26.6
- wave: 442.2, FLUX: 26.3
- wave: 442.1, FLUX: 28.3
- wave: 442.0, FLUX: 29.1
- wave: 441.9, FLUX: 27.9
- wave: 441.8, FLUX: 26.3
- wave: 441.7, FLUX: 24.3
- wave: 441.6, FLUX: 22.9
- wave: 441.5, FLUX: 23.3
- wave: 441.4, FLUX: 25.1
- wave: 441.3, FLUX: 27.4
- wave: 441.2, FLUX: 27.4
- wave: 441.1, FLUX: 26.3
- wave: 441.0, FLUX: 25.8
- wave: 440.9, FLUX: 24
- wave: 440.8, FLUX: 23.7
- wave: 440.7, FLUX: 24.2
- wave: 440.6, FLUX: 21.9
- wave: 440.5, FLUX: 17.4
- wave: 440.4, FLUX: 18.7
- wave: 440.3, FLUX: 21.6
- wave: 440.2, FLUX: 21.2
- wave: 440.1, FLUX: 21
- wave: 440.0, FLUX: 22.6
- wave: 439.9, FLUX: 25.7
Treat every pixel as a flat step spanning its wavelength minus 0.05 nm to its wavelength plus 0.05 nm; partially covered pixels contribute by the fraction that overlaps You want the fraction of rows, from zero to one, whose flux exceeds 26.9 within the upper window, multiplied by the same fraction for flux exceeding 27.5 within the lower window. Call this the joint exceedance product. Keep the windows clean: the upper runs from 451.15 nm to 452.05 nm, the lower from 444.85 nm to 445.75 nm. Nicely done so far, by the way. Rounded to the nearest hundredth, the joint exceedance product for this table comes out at 0.44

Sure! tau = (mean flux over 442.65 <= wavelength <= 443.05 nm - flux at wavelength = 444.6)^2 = 17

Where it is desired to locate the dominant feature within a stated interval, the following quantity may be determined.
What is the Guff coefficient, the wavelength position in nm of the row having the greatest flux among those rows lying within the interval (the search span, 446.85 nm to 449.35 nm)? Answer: 448.6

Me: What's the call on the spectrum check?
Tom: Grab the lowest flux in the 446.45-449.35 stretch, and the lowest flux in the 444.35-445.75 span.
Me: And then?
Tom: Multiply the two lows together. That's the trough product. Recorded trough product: 520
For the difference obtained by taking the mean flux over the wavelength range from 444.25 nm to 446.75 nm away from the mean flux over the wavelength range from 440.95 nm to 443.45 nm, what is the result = 0.1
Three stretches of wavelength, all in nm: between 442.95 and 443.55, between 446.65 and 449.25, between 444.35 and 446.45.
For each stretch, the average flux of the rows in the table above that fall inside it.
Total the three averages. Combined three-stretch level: 78.0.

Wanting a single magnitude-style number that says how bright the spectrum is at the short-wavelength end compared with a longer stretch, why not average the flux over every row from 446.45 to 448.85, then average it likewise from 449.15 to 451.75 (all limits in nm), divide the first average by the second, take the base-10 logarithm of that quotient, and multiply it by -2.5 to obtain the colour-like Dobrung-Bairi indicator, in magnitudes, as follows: 0.032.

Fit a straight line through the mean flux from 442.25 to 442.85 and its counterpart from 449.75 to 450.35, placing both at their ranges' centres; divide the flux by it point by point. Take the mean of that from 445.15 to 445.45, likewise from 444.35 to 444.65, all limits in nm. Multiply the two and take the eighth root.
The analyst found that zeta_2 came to 1.01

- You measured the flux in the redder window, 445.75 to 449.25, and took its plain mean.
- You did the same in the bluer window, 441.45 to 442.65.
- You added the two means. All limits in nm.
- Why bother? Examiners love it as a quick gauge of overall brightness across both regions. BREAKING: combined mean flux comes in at 53.0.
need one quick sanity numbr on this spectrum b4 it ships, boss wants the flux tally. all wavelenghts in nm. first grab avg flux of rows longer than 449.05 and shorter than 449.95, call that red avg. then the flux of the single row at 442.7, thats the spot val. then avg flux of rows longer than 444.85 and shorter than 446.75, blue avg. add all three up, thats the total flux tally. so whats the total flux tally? 77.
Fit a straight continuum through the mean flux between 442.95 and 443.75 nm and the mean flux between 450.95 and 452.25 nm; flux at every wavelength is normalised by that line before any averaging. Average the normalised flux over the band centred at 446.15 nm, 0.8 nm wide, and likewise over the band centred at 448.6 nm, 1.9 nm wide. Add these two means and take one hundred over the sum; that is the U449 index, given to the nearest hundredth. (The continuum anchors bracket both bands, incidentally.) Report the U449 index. 51.75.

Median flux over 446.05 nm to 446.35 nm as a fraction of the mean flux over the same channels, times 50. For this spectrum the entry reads 49.06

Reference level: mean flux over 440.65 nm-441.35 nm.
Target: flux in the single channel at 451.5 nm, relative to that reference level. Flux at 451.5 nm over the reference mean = 1.13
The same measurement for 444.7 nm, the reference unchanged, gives 1.06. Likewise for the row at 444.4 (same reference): 1.14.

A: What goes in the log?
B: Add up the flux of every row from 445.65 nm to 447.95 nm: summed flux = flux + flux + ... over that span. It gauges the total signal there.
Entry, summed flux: 598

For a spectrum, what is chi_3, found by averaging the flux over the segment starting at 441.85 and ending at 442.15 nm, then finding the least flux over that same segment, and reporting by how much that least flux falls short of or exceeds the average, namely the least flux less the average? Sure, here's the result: -0.5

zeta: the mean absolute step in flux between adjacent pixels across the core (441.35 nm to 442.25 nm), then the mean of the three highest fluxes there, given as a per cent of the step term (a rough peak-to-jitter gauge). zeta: 2031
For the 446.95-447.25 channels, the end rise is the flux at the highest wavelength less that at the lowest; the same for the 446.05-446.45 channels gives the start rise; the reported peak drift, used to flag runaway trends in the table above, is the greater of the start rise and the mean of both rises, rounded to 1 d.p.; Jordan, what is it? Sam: 4.0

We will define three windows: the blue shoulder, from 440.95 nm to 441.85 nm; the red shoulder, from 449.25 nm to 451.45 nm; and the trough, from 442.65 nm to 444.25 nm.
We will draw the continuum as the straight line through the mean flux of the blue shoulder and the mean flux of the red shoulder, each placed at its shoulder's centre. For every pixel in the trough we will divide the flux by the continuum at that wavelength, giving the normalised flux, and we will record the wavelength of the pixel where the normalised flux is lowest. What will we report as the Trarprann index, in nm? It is 443.4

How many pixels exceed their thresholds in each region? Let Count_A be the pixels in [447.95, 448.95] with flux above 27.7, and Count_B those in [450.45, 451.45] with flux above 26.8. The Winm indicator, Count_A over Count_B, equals 0.50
